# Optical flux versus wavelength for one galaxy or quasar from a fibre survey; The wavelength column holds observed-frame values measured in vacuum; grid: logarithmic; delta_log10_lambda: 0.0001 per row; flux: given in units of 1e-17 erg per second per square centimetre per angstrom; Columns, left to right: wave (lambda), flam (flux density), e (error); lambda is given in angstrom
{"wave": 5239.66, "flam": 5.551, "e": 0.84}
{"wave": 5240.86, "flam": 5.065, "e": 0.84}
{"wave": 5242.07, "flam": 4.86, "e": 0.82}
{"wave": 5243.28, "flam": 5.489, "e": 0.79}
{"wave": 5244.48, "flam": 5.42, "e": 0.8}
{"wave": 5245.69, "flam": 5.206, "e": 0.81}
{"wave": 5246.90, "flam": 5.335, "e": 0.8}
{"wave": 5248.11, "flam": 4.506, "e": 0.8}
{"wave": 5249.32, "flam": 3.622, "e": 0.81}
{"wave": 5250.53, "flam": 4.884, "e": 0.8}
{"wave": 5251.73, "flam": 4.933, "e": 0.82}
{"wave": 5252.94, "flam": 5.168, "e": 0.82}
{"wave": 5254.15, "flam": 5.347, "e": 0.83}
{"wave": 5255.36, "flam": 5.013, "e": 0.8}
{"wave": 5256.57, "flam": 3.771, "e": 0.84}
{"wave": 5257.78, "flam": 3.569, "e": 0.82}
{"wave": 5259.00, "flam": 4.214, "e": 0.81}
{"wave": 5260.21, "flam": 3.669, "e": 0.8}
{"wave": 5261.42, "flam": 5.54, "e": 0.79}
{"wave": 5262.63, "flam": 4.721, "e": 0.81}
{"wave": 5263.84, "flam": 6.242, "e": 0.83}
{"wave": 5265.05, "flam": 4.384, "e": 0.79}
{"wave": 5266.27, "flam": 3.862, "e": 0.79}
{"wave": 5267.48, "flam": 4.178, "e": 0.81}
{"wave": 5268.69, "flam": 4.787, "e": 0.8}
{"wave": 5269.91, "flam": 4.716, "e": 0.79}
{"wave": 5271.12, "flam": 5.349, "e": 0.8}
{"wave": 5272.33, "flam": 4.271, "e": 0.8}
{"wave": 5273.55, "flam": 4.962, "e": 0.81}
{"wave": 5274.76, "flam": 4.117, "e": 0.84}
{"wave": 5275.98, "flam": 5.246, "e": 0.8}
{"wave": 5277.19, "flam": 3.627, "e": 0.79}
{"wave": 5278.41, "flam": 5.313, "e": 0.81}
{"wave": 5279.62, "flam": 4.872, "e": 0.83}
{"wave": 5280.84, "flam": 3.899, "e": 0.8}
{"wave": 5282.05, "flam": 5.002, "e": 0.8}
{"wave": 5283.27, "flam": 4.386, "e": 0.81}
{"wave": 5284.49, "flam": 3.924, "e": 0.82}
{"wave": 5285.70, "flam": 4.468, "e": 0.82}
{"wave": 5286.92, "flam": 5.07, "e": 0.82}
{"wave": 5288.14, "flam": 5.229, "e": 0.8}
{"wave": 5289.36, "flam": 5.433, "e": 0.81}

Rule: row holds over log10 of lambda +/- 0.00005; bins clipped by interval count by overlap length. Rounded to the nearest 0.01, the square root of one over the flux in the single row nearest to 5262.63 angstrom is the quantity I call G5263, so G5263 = 0.46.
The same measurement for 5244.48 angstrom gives 0.43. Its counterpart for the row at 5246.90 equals 0.43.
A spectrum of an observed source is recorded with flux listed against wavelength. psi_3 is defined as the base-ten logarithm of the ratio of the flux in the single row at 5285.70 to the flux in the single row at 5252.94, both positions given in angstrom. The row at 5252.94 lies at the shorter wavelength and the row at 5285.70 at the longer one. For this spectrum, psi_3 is -0.063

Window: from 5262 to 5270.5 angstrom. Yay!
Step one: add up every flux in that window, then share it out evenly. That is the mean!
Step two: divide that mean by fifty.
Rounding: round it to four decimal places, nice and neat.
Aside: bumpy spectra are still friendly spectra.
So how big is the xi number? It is 0.0940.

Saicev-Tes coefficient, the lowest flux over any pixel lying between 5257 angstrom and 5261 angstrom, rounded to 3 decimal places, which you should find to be 3.569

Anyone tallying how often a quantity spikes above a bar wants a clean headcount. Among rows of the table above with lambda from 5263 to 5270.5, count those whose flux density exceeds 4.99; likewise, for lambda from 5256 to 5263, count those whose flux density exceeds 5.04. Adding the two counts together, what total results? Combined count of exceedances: 2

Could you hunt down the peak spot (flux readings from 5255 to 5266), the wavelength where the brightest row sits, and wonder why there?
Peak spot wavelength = 5263.84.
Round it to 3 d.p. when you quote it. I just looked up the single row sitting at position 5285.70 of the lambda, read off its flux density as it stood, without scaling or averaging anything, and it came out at 4.468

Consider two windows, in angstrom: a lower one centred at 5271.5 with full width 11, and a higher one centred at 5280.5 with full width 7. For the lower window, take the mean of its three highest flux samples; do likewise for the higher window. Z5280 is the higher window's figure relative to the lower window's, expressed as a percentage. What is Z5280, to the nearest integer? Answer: 98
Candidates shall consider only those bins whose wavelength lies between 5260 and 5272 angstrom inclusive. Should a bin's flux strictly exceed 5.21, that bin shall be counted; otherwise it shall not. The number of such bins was 3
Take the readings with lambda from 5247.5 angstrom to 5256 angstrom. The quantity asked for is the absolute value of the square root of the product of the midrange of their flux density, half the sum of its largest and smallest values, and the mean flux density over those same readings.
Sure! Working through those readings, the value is 4.63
